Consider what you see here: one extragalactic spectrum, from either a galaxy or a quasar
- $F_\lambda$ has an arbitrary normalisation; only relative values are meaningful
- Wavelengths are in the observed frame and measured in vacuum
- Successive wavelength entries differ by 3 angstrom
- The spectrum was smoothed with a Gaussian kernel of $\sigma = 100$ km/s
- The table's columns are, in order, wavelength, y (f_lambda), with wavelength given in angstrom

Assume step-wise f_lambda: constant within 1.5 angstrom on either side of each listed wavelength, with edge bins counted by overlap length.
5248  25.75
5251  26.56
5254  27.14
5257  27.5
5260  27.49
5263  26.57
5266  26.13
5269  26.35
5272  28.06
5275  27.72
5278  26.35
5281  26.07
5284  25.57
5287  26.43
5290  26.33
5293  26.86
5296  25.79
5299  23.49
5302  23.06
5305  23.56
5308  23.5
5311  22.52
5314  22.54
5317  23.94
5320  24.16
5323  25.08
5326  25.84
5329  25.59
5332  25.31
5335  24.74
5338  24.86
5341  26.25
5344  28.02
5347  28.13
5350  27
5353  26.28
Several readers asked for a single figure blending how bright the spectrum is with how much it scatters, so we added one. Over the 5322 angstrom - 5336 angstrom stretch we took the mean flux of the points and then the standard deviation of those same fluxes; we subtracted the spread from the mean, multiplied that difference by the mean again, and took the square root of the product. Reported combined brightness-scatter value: 25.1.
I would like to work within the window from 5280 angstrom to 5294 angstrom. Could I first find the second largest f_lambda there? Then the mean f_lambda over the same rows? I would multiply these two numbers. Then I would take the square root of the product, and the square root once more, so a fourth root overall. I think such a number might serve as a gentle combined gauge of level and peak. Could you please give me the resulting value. 5.132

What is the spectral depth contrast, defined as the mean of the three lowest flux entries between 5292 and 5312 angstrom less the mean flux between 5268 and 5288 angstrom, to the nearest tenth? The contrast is -3.6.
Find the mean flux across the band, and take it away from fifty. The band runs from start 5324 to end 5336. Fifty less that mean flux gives 24.6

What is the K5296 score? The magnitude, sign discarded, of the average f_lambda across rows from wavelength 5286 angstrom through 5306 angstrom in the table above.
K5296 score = 25.1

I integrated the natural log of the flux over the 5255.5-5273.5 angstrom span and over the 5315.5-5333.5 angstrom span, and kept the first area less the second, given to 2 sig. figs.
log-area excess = 1.4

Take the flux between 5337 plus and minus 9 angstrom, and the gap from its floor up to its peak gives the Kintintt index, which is 3.3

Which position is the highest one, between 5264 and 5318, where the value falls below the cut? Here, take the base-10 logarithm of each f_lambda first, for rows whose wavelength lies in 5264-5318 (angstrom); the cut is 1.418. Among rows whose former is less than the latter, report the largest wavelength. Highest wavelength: 5317 angstrom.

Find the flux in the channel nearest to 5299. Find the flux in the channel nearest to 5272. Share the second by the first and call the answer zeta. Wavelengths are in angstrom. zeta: 1.19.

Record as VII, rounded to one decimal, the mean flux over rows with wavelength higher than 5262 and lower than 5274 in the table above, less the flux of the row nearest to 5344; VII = -1.2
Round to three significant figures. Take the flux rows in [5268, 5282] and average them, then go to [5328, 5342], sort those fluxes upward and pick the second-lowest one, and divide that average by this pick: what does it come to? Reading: 1.08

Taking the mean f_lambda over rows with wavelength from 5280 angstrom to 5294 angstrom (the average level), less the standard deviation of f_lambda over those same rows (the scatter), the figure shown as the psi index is 25.8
